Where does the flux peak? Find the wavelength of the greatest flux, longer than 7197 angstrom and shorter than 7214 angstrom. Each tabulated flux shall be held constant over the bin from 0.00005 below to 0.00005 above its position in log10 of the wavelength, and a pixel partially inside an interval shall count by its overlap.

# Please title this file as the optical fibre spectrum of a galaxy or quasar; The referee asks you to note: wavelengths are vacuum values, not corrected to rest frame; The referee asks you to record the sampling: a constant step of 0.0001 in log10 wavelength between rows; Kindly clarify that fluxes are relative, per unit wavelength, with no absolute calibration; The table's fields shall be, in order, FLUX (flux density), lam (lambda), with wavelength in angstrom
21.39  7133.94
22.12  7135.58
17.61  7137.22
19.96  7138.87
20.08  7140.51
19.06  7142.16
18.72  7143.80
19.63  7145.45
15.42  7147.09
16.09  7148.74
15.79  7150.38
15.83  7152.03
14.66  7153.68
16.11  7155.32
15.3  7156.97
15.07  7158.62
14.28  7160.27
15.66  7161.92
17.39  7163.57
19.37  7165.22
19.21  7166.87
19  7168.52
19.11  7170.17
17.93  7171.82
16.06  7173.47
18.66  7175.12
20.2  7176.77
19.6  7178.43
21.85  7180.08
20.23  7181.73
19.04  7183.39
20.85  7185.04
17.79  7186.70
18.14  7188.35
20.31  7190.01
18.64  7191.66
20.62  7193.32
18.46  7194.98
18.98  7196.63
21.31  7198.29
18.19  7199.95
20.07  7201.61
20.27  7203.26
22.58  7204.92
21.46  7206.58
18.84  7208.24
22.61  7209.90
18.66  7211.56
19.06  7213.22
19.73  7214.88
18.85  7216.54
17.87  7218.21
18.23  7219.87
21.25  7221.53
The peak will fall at 7209.90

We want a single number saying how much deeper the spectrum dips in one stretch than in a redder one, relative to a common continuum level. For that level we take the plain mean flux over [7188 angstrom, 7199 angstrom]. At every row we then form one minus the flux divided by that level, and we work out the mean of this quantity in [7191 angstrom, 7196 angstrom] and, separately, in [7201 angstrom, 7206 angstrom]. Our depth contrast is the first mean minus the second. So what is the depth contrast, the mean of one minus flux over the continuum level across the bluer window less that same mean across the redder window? 0.09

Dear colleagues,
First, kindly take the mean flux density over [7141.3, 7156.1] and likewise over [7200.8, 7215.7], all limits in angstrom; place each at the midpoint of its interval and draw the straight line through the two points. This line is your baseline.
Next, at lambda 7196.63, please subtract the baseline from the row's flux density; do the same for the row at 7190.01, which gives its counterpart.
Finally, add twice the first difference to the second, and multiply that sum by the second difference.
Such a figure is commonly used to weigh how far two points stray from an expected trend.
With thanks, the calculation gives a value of -0.4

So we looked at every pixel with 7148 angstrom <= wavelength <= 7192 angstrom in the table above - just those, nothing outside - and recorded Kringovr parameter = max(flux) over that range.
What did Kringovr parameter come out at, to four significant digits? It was 21.85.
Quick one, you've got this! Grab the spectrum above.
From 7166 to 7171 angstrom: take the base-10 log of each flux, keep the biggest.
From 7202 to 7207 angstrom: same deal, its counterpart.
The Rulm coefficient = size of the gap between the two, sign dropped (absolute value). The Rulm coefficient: 0.070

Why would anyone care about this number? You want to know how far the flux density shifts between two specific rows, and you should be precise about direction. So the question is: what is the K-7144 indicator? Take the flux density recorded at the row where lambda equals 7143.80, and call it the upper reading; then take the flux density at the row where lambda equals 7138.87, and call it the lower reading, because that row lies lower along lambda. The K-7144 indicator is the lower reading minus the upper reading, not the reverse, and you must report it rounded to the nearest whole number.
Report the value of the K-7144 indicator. 1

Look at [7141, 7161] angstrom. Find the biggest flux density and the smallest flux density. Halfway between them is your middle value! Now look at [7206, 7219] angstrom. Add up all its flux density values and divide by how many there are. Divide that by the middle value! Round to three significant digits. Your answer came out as 1.16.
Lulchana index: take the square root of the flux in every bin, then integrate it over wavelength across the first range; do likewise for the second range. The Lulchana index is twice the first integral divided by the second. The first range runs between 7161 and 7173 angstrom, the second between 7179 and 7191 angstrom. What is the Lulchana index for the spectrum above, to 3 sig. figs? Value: 1.92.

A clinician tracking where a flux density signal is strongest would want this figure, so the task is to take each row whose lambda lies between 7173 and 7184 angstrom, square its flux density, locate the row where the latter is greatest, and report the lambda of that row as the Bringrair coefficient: 7180.08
